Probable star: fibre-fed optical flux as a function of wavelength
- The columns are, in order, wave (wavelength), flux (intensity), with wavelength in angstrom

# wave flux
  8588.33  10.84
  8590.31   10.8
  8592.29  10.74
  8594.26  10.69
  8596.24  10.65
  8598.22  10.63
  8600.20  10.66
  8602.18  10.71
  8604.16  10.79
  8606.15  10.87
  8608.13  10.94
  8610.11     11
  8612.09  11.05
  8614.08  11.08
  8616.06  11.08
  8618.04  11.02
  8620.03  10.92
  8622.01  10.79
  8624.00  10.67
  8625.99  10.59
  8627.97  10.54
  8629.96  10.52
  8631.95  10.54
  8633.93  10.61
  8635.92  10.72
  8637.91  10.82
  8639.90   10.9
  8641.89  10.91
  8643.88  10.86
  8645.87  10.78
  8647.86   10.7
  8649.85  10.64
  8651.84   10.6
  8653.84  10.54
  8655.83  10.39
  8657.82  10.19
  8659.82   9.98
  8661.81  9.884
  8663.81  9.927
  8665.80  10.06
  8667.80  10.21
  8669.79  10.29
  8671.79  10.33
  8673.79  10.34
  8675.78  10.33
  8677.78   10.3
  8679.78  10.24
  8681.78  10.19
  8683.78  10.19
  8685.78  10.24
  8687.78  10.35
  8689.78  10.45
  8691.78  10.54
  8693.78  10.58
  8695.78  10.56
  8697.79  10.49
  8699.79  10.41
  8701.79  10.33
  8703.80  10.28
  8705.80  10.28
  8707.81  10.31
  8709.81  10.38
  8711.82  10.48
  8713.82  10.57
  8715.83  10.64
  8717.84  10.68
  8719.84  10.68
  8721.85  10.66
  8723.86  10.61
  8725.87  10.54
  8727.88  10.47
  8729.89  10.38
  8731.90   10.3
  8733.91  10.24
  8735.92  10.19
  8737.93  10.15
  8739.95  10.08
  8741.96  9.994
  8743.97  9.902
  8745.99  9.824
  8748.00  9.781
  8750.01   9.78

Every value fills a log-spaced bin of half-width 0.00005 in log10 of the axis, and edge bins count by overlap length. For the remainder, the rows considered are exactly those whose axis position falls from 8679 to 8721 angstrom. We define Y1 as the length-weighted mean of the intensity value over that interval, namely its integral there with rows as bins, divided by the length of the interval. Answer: 10.4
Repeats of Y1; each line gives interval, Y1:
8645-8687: 10.3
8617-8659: 10.7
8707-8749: 10.3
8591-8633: 10.8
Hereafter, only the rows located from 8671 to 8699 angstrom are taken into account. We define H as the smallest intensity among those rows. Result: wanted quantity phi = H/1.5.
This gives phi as 6.79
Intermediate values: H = 10.19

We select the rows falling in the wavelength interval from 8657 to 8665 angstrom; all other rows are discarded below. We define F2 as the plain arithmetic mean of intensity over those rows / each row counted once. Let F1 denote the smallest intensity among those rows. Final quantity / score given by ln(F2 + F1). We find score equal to 2.99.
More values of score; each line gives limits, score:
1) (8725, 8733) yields 3.03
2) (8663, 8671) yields 3.00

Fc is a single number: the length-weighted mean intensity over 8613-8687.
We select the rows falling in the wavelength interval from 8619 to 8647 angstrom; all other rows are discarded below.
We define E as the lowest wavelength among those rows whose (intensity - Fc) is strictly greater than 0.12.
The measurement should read 8620.03 angstrom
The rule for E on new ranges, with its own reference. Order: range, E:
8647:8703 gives 8647.86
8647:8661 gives 8647.86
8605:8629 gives 8606.15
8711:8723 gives 8715.83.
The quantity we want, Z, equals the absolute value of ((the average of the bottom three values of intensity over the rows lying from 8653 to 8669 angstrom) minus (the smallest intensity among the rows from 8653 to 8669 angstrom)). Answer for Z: 0.05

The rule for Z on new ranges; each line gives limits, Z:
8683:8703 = 0.06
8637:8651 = 0.07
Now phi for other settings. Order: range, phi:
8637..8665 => 6.59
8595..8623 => 7.09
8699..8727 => 6.85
